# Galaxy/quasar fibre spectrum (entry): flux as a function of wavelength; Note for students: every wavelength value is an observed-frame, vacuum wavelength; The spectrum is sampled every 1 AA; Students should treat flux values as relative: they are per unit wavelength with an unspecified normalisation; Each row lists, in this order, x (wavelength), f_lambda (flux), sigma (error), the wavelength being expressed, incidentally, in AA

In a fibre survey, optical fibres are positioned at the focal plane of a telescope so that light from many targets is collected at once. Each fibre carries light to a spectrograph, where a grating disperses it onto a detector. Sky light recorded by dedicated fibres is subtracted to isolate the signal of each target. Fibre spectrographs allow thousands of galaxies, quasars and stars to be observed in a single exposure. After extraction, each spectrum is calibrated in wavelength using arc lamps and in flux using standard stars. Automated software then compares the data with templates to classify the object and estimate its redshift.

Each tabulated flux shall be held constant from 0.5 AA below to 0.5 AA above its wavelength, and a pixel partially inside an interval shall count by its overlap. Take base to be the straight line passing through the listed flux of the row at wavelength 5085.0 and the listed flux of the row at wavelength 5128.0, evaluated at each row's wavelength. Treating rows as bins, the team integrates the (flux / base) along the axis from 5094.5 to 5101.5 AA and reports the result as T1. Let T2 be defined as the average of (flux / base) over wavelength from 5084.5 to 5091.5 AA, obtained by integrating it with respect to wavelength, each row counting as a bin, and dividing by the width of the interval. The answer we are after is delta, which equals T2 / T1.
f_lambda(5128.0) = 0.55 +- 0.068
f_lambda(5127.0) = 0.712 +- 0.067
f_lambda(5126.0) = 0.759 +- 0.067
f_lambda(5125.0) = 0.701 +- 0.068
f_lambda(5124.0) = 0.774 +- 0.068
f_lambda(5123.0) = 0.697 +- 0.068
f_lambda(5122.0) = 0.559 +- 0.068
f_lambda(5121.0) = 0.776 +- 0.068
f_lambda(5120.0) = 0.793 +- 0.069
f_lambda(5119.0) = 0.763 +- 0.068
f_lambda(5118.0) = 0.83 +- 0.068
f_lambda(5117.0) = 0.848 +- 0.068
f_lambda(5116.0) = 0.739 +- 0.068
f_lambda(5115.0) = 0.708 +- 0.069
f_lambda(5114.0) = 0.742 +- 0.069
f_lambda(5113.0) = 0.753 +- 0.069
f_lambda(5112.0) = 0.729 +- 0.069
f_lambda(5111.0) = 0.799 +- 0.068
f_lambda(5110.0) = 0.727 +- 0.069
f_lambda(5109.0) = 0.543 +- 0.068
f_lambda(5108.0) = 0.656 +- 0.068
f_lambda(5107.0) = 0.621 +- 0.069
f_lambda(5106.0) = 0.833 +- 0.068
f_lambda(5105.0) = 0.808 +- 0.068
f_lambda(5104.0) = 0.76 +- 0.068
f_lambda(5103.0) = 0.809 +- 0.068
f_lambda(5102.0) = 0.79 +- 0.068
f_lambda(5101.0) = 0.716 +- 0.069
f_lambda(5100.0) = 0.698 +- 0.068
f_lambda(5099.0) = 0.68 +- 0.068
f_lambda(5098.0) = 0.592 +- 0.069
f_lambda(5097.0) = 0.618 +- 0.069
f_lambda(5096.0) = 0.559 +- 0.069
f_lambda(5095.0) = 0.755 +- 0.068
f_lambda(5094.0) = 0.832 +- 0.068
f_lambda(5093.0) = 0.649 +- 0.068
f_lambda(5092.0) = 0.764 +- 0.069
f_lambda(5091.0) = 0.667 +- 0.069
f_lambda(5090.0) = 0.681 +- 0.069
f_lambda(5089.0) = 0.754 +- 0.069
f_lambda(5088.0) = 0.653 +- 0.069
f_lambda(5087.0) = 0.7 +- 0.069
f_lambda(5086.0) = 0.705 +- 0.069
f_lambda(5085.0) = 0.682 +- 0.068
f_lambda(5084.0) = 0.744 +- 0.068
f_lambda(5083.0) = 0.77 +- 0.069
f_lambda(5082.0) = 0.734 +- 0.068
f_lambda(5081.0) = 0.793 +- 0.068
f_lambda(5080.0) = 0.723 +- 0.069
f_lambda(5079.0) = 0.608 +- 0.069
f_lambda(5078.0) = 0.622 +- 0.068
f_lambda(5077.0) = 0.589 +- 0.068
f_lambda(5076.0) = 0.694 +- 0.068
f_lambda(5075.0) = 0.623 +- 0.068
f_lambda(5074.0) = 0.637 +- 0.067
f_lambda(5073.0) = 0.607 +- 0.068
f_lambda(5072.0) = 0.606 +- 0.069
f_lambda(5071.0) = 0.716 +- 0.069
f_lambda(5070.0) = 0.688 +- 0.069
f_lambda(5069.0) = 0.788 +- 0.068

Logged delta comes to 0.14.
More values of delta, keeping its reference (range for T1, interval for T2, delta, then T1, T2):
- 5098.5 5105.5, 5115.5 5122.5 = 0.16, 8.4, 1.31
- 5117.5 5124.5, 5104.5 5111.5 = 0.13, 9.1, 1.17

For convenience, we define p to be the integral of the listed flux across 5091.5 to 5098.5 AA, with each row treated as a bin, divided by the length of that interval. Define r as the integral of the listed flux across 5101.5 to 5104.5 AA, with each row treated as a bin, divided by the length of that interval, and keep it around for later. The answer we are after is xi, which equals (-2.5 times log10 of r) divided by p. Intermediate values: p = 0.68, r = 0.79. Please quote 0.38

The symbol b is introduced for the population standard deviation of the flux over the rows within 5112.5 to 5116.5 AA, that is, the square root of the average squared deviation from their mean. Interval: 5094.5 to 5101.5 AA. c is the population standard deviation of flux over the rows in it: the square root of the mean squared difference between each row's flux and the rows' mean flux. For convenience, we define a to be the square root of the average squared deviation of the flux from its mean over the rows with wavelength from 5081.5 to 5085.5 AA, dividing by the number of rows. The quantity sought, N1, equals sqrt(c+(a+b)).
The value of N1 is 0.34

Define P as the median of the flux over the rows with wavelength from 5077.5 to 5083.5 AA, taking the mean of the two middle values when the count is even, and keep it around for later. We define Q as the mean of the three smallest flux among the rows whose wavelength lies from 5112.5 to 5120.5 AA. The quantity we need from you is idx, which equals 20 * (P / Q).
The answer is 20.0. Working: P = 0.73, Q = 0.73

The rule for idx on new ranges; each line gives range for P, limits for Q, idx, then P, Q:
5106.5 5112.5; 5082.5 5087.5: 19.9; 0.69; 0.70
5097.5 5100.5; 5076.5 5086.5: 22.4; 0.68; 0.61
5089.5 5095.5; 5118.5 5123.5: 21.3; 0.72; 0.67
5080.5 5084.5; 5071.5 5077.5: 25.2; 0.76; 0.60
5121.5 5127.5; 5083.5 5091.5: 21.2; 0.71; 0.67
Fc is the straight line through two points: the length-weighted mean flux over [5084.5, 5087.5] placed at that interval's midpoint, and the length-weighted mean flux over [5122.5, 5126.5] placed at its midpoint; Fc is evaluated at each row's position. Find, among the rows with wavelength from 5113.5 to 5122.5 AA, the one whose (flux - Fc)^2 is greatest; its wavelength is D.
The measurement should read 5122.0 AA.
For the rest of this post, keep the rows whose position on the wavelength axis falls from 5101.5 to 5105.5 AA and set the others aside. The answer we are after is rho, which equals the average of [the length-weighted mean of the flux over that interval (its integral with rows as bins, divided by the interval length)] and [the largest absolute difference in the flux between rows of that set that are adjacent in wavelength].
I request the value 0.42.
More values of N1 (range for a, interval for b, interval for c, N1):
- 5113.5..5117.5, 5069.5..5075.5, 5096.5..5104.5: 0.41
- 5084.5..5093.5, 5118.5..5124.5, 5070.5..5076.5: 0.40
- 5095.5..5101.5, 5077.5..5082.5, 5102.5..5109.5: 0.48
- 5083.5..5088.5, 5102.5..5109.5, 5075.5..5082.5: 0.45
